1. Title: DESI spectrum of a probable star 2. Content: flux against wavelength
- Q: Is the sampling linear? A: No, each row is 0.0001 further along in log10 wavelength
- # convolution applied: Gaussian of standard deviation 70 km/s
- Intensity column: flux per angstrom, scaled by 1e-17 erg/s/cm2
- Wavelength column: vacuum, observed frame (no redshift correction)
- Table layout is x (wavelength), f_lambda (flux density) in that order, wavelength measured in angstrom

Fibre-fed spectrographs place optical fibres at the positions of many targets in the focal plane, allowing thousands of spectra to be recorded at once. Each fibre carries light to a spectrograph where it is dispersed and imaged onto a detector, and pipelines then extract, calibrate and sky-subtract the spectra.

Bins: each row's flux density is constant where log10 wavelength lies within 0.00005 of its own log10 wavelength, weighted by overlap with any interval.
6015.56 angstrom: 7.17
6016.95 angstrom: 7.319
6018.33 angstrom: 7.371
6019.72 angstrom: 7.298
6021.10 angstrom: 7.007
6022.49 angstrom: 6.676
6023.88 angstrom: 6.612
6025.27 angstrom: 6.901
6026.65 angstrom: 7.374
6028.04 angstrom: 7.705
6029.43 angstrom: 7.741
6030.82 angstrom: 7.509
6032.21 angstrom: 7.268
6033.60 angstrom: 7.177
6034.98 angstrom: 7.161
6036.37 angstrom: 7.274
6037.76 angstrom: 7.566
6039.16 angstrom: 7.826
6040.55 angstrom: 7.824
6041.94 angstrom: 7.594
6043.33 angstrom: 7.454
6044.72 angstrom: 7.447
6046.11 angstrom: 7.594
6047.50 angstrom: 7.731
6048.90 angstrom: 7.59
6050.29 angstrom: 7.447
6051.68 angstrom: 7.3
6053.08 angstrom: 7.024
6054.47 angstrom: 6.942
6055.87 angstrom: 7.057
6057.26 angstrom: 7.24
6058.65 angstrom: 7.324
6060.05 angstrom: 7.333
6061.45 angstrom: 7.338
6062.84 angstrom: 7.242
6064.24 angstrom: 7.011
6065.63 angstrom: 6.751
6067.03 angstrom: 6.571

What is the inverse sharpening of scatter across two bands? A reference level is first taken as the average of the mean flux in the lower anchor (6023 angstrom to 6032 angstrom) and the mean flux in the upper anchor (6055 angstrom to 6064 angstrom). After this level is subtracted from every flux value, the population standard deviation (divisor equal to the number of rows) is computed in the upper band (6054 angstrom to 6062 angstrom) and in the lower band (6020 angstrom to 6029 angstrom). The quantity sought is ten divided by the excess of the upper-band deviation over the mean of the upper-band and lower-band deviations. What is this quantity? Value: -86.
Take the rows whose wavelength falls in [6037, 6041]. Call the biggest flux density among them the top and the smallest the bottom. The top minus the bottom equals 0.26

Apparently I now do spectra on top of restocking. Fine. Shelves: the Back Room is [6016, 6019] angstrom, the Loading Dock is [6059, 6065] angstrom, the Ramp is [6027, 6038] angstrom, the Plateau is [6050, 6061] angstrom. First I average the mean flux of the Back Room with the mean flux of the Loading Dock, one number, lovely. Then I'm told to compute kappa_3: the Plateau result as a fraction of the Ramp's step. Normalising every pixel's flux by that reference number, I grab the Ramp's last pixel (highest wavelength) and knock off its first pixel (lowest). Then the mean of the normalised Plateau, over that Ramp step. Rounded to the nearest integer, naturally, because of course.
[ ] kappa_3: -52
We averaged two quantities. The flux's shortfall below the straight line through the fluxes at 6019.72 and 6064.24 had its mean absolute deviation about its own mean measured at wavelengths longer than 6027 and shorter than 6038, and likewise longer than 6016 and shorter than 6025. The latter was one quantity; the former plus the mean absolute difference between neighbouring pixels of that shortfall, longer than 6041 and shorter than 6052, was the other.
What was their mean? 0.29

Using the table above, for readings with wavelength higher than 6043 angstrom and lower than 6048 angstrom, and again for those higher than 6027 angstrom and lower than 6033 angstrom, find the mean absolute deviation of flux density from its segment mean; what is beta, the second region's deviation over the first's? 1.58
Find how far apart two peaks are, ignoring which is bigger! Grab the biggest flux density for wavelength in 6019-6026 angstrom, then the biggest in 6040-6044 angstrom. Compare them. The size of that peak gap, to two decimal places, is 0.53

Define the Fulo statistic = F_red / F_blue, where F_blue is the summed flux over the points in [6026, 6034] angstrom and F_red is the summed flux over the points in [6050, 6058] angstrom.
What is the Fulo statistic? 0.96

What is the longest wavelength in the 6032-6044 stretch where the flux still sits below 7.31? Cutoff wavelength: 6036.37 angstrom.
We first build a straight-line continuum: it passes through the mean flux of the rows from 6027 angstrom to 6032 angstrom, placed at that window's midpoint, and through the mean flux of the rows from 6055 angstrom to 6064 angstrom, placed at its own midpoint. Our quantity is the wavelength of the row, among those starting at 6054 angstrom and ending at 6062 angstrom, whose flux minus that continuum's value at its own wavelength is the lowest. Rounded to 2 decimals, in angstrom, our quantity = 6054.47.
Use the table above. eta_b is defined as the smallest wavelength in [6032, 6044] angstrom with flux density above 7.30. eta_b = 6037.76 angstrom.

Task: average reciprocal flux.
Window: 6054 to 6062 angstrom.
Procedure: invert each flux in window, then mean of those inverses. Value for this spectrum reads 0.139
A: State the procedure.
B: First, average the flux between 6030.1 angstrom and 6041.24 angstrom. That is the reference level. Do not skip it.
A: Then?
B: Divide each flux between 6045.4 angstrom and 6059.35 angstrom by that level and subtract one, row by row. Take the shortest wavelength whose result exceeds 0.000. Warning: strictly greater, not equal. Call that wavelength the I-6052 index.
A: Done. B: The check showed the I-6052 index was 6046.11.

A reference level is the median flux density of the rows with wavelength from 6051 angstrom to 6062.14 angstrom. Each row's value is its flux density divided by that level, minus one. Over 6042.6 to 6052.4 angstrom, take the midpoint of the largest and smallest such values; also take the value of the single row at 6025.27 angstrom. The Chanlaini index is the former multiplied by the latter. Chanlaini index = -0.0017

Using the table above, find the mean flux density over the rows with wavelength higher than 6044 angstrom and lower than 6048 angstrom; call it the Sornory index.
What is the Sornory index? 7.59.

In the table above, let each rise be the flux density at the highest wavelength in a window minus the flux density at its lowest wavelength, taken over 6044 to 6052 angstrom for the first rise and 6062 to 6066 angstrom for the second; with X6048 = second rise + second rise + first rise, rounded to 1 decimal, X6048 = -1.1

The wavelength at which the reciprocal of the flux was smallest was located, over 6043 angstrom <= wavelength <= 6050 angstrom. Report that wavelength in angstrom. 6047.50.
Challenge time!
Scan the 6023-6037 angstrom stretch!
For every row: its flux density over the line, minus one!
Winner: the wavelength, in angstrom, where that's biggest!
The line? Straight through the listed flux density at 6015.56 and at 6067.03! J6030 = 6029.43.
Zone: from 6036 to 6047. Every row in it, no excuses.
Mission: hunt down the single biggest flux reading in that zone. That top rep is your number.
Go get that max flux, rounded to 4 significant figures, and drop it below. 7.826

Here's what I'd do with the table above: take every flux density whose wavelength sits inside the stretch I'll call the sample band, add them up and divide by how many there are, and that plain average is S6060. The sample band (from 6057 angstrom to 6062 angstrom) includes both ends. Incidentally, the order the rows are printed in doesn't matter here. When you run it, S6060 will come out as 7.3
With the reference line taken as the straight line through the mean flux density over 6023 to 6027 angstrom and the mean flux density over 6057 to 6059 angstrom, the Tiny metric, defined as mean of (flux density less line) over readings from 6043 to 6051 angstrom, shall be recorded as 0.37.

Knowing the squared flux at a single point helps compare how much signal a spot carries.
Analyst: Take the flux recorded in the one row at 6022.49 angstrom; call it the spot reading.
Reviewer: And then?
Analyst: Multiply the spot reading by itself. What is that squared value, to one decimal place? 44.6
